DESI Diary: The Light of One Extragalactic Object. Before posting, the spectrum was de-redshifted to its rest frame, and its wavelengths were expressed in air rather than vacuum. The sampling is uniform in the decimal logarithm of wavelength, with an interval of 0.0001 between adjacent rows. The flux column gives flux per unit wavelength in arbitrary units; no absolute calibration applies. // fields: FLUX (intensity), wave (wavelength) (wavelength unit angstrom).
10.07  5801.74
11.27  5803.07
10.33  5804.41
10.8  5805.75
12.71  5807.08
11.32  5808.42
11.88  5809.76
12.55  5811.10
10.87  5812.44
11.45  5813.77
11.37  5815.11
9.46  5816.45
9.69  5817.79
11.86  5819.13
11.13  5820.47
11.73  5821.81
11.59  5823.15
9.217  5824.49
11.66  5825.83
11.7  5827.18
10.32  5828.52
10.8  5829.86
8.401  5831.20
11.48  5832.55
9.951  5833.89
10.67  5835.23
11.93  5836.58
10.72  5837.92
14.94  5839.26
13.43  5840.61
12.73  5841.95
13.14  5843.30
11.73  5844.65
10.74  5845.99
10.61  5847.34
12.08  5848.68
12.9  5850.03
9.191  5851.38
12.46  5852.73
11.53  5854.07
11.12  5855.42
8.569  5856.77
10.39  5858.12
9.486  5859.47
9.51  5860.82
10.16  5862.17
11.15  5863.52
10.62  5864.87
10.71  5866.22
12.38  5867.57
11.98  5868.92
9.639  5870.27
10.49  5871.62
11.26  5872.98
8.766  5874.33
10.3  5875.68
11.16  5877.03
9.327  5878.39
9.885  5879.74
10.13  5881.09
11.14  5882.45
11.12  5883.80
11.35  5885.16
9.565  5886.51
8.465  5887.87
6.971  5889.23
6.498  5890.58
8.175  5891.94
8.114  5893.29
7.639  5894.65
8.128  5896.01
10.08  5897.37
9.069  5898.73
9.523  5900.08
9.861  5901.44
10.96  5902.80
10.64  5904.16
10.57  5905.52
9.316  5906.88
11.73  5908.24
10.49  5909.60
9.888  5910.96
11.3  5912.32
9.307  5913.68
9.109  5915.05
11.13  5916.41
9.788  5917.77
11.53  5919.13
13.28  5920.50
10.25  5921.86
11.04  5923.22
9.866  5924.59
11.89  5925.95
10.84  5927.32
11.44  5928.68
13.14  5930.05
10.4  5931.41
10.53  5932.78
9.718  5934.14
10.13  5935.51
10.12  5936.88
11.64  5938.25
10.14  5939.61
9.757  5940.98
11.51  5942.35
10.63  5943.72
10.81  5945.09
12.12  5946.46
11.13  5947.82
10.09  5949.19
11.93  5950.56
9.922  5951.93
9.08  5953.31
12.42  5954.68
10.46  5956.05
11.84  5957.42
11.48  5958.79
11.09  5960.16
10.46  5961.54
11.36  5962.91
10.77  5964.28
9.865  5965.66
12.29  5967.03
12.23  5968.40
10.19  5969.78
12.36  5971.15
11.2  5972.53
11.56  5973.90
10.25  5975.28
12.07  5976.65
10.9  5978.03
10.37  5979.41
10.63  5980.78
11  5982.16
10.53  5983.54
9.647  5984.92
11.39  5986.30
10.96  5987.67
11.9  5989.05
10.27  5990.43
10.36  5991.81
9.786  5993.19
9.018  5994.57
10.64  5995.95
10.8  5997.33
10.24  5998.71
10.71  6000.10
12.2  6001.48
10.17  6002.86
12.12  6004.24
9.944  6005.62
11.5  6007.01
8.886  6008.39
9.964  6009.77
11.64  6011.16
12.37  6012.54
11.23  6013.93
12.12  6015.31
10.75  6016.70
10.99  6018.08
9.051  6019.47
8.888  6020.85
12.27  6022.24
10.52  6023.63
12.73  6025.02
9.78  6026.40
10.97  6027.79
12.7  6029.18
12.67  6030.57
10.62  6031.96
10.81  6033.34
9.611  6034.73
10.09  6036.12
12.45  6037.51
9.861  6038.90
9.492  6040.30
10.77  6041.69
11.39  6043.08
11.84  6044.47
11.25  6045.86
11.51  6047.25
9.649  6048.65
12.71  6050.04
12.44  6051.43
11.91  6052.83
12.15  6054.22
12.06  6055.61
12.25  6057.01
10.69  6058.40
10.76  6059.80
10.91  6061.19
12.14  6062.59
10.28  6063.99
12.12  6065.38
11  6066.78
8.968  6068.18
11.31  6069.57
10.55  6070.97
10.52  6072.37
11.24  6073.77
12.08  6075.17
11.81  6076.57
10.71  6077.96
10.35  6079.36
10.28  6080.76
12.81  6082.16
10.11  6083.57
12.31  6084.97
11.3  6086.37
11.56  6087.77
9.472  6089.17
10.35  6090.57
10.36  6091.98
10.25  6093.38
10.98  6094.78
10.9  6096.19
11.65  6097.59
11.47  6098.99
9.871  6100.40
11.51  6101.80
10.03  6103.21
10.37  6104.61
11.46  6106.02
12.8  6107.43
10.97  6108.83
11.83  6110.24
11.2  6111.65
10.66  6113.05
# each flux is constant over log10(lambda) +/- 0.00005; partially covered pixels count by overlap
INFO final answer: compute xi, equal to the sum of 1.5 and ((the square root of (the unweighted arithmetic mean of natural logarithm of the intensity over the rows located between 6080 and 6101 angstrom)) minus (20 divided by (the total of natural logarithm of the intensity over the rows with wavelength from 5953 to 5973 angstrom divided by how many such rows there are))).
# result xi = -5.27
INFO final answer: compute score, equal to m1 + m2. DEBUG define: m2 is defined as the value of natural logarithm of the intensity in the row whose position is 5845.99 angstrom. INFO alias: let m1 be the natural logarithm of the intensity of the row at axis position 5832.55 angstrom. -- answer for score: 4.81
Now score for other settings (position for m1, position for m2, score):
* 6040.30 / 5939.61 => 4.57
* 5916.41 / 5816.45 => 4.66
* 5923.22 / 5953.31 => 4.61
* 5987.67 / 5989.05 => 4.87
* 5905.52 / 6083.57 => 4.67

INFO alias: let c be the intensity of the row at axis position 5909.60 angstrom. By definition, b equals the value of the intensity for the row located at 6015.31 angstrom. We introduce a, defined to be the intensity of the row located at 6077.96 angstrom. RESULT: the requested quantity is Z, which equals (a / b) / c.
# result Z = 0.084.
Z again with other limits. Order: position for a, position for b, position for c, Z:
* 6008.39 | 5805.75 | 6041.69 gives 0.076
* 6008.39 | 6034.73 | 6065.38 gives 0.076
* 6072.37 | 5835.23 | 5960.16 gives 0.089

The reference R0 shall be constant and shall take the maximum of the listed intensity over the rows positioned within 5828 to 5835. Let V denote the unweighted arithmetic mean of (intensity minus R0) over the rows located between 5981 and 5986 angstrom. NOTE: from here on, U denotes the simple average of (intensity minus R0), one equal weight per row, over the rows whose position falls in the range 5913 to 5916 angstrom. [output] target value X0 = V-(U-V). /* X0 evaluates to 0.1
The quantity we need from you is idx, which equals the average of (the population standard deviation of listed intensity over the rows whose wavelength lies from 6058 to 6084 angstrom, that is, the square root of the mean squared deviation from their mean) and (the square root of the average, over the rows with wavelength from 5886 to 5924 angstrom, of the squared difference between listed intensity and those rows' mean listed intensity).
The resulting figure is 1.19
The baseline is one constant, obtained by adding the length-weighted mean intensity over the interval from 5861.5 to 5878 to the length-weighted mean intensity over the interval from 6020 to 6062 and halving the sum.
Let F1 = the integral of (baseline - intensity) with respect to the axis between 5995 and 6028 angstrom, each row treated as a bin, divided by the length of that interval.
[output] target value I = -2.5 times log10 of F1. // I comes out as 2.5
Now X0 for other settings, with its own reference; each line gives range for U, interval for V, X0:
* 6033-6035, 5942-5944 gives 0.4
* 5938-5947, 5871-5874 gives -0.7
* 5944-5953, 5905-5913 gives -1.4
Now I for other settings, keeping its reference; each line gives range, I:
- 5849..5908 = 0.1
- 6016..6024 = 0.7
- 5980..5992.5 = 1.7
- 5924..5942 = 1.8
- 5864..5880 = 1.1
